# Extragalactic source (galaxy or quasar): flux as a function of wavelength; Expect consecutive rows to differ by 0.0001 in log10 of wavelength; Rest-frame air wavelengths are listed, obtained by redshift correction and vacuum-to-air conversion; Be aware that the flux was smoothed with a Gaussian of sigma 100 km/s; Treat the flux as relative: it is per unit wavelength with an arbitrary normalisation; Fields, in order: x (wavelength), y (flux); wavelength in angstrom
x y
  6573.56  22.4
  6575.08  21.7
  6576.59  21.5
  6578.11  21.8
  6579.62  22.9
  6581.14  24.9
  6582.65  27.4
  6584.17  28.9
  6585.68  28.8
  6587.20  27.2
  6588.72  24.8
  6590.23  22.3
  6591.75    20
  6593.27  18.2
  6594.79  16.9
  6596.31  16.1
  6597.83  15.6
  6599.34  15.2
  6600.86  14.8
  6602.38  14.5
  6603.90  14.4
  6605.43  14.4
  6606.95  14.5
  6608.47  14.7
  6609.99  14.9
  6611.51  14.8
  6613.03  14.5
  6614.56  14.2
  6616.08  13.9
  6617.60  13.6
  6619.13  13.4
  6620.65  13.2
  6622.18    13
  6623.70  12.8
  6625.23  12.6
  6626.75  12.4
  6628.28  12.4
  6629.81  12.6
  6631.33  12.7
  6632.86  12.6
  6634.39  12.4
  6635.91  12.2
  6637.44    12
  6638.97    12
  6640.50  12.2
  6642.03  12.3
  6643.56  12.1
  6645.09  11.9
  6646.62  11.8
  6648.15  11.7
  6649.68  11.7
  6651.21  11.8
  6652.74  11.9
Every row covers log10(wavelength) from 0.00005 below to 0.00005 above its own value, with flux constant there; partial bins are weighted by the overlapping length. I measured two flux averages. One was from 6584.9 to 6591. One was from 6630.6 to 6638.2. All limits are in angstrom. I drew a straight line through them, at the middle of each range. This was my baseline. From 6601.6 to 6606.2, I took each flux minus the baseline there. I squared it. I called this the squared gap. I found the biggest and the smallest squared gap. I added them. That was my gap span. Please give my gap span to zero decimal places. 91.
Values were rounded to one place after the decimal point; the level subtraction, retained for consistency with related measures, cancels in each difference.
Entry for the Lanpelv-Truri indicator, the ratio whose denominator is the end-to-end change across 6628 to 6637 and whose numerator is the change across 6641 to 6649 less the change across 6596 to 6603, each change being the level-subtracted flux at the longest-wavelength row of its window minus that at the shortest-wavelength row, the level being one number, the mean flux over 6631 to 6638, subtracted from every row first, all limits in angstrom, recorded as -5.0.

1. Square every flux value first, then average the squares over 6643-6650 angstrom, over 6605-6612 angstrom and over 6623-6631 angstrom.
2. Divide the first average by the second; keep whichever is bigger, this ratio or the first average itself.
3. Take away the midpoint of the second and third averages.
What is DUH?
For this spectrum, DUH -46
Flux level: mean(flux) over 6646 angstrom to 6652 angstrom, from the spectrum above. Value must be 12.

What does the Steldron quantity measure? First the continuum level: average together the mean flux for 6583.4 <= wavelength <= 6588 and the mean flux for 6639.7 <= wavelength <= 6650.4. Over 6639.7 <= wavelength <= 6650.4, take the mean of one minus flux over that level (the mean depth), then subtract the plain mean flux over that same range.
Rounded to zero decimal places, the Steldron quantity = -12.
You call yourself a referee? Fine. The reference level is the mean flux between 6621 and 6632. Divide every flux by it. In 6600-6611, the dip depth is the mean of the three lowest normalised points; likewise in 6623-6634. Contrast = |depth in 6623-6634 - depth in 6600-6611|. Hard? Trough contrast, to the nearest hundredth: 0.16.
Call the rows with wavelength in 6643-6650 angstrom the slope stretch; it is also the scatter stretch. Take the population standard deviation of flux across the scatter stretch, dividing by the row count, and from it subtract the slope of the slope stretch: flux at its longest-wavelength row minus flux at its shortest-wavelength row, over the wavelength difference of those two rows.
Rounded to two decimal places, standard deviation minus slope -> 0.22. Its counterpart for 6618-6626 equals 0.41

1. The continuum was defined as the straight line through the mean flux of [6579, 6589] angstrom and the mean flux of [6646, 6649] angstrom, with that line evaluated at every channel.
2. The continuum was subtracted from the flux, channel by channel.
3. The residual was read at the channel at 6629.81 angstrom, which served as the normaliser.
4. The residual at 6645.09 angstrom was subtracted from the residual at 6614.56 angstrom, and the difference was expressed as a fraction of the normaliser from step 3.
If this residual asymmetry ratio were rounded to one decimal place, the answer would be 1.5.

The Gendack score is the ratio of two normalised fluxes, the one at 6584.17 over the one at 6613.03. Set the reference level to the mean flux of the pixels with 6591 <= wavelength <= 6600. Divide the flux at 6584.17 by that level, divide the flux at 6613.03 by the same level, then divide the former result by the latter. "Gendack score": 1.99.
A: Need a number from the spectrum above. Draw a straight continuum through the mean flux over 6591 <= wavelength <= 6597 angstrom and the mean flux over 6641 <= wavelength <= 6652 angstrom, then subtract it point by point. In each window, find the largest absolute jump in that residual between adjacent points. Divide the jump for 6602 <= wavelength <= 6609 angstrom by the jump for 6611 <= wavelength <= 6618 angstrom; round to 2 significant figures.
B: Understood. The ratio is 2.9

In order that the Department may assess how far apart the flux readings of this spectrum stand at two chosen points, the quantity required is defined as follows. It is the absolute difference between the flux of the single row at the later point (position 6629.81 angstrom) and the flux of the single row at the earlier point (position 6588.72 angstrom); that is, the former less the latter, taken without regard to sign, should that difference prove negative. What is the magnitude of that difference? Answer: 12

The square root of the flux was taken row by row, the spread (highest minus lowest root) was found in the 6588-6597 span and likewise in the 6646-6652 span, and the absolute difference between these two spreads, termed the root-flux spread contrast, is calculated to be 0.95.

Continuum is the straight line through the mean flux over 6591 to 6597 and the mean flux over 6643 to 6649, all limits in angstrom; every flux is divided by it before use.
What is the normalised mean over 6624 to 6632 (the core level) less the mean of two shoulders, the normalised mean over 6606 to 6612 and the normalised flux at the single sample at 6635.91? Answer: -0.024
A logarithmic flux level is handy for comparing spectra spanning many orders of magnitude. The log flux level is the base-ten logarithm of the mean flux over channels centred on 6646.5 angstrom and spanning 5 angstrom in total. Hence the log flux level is 1.07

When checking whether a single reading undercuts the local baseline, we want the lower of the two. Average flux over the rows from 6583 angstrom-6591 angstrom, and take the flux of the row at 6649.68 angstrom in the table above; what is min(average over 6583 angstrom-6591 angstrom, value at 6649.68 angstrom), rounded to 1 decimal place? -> 11.7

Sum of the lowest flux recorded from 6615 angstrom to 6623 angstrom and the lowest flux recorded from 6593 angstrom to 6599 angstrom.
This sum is 29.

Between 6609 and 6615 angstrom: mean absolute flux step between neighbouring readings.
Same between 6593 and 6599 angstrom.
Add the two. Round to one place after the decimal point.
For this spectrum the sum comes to 1.1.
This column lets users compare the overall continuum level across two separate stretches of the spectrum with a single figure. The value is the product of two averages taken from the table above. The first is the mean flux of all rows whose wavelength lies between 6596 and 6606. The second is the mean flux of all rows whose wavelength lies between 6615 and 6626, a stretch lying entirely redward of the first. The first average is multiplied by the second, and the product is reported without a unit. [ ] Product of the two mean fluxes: 198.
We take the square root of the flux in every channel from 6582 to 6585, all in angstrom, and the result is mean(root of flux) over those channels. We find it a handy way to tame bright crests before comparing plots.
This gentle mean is 5.3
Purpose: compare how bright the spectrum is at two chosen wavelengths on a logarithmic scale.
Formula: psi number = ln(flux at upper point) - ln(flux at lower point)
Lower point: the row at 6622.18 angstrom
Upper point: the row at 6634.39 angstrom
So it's 0.0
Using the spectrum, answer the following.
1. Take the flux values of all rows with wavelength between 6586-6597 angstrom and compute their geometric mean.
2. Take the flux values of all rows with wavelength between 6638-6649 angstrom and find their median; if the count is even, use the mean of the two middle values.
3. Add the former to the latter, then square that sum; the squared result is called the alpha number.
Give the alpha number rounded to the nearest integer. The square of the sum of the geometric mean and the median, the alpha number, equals 1052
